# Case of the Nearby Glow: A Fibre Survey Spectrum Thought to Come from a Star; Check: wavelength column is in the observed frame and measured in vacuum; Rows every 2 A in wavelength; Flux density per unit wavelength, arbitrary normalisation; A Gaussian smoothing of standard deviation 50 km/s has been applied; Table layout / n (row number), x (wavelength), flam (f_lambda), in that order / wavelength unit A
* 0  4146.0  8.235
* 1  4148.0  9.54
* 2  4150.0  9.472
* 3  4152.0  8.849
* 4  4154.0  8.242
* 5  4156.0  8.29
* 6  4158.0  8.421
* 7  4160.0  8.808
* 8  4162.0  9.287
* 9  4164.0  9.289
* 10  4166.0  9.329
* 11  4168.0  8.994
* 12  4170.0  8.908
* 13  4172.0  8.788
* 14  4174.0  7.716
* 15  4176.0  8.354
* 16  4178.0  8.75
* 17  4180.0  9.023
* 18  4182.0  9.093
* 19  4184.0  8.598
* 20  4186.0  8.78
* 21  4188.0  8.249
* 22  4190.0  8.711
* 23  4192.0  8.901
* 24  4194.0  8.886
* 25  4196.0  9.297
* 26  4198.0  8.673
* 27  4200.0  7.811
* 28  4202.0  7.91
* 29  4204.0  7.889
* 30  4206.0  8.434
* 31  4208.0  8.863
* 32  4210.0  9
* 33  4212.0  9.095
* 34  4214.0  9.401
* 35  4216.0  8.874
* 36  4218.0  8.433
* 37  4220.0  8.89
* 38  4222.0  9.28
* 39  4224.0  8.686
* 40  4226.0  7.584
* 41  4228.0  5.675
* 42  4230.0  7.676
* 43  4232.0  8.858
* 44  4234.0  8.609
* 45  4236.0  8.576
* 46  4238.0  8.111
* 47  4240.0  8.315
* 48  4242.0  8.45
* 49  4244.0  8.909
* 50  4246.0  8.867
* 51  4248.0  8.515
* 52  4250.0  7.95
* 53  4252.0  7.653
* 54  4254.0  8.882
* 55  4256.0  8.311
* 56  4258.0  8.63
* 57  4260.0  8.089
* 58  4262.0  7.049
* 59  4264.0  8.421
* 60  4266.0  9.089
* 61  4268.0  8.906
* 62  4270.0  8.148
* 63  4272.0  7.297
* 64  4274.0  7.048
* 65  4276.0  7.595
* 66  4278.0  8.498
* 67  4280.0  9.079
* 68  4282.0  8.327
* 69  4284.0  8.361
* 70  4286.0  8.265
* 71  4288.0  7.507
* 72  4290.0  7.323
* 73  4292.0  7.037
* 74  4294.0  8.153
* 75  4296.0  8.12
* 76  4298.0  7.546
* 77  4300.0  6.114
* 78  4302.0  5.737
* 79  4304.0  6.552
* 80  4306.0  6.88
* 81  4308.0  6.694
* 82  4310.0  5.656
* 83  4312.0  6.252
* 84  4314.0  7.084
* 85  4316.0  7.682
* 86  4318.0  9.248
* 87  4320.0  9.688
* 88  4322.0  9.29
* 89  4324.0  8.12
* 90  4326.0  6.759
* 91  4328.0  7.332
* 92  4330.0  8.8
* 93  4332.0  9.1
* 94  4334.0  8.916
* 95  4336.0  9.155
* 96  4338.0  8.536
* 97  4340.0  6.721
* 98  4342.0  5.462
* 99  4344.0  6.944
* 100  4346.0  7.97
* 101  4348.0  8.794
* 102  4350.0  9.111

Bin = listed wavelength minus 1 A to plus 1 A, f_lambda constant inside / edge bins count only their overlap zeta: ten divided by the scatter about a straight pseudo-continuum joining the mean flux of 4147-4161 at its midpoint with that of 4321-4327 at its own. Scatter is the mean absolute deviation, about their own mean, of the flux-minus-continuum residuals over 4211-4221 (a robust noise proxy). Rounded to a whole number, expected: 42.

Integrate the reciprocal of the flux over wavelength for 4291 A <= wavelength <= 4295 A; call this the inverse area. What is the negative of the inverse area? -0.53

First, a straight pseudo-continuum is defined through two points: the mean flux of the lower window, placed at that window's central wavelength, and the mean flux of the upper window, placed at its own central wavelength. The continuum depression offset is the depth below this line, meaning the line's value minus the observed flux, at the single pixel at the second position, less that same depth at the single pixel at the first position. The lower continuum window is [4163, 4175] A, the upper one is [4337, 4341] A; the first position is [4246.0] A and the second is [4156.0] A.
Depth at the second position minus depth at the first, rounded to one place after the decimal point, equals 1.2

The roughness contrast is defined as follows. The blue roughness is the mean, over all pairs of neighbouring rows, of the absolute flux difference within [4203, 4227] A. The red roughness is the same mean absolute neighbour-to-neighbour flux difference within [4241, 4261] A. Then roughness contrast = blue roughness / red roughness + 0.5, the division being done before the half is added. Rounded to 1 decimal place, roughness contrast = 1.4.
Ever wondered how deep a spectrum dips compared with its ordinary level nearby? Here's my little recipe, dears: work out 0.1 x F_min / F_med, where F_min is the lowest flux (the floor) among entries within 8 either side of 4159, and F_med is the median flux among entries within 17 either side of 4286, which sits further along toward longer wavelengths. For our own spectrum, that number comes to 0.109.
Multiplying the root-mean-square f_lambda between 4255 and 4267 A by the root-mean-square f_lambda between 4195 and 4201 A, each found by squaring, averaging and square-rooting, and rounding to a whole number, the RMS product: 71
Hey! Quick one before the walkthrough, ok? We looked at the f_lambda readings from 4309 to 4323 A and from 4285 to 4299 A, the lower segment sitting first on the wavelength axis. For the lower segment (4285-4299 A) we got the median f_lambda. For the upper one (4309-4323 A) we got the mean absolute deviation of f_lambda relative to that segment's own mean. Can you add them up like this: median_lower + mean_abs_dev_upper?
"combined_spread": 8.9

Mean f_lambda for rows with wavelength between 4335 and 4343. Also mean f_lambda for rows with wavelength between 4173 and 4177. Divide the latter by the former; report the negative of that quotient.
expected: -1.08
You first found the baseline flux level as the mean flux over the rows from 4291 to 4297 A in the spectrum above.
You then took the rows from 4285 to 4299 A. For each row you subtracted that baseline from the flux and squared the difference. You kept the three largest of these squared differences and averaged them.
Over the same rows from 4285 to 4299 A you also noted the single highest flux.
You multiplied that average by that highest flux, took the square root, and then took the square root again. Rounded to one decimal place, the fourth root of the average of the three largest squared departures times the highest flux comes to 1.3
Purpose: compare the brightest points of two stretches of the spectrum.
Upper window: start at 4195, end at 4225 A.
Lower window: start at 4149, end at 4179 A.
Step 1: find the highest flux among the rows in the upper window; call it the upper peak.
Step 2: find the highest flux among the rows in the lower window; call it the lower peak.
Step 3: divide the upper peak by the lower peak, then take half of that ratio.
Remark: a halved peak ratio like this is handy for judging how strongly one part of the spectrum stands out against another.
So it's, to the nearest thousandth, 0.496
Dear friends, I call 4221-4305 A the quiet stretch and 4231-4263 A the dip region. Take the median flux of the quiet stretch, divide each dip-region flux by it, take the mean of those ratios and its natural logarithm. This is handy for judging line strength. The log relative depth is 0.02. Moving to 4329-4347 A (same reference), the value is -0.03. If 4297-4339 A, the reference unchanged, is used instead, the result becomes -0.07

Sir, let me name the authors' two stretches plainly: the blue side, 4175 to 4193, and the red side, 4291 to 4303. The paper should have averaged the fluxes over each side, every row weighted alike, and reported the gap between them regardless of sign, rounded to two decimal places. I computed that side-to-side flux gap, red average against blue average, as 1.60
